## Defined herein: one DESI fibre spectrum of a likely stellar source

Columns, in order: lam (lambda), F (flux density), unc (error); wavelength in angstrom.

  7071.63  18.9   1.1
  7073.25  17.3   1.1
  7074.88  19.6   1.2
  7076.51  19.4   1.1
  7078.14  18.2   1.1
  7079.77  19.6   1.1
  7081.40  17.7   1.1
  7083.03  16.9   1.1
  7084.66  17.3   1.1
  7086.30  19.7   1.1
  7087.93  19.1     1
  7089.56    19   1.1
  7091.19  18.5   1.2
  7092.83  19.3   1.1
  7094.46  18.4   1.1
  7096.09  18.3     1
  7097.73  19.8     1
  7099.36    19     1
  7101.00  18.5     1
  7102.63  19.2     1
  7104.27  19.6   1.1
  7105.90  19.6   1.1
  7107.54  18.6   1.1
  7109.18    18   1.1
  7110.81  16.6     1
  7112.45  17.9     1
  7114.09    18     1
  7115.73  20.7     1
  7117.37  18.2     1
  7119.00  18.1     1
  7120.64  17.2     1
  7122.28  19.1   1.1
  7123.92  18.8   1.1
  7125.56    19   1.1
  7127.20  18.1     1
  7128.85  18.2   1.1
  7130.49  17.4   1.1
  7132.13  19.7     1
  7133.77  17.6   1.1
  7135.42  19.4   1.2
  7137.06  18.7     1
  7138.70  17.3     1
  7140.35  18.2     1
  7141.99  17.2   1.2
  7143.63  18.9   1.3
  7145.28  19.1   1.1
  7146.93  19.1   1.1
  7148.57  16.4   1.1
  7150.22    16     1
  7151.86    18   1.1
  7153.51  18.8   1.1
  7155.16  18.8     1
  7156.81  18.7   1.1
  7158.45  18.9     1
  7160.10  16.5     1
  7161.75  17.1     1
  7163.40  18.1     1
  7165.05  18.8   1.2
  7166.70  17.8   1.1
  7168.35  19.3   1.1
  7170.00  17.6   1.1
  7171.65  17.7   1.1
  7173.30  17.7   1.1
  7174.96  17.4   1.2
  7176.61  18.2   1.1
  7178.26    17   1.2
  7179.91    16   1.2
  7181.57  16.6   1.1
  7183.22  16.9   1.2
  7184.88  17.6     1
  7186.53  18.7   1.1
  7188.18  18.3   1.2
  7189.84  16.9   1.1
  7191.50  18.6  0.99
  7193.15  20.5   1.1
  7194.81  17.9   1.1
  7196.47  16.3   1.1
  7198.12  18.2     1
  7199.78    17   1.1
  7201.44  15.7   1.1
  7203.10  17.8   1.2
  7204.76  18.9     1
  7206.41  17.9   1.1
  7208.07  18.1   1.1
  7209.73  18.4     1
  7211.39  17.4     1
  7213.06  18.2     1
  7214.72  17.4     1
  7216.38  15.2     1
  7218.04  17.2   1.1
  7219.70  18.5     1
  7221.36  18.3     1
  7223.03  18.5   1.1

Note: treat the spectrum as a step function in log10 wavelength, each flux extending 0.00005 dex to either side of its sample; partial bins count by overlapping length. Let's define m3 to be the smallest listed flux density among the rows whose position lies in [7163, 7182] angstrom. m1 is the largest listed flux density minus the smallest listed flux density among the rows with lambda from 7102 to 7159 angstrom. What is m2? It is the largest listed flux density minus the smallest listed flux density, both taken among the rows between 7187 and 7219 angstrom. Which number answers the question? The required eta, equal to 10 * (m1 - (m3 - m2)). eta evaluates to -60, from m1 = 4.7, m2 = 5.3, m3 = 16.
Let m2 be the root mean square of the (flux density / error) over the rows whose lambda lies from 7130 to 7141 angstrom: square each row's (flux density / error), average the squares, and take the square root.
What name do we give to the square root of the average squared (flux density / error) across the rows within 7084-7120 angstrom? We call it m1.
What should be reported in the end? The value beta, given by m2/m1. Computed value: 0.98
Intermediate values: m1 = 17.90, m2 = 17.5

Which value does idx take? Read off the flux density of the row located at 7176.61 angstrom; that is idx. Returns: 18.2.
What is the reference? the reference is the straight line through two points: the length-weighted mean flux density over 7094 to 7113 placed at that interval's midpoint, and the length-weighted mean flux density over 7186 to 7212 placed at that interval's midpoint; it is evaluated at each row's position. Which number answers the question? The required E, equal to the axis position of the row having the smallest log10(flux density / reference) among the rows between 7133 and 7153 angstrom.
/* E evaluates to 7150.22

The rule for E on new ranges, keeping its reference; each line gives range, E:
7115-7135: 7120.64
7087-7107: 7096.09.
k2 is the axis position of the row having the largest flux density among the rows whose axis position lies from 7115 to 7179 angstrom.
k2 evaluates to 7115.73 angstrom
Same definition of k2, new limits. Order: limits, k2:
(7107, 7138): 7115.73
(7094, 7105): 7097.73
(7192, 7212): 7193.15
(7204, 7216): 7204.76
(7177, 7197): 7193.15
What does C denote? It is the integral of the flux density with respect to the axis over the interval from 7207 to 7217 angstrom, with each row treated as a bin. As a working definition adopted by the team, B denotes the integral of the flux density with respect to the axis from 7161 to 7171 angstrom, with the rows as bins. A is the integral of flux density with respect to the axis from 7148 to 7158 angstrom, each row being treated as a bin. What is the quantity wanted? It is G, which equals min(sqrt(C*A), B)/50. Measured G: 3.54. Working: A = 179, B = 181.2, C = 175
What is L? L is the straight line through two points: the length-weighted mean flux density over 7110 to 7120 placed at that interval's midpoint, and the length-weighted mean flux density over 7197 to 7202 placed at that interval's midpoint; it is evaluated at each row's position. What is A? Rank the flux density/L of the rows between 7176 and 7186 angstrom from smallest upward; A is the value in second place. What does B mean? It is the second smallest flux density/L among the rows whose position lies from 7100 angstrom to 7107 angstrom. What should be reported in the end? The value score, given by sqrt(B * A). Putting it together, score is 1.001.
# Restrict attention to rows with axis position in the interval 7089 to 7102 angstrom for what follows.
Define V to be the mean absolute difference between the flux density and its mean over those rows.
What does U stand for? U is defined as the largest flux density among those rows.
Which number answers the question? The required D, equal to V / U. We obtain 0.021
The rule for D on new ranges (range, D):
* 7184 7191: 0.033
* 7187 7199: 0.045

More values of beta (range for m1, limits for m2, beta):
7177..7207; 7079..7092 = 1.05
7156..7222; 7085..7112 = 1.07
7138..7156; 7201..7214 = 1.02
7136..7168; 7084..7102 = 1.05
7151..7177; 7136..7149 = 0.99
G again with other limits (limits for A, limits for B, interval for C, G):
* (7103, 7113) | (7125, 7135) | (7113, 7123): 3.67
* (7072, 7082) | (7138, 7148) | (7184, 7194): 3.65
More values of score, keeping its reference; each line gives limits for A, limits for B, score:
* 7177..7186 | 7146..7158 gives 0.943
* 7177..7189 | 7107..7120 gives 0.971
